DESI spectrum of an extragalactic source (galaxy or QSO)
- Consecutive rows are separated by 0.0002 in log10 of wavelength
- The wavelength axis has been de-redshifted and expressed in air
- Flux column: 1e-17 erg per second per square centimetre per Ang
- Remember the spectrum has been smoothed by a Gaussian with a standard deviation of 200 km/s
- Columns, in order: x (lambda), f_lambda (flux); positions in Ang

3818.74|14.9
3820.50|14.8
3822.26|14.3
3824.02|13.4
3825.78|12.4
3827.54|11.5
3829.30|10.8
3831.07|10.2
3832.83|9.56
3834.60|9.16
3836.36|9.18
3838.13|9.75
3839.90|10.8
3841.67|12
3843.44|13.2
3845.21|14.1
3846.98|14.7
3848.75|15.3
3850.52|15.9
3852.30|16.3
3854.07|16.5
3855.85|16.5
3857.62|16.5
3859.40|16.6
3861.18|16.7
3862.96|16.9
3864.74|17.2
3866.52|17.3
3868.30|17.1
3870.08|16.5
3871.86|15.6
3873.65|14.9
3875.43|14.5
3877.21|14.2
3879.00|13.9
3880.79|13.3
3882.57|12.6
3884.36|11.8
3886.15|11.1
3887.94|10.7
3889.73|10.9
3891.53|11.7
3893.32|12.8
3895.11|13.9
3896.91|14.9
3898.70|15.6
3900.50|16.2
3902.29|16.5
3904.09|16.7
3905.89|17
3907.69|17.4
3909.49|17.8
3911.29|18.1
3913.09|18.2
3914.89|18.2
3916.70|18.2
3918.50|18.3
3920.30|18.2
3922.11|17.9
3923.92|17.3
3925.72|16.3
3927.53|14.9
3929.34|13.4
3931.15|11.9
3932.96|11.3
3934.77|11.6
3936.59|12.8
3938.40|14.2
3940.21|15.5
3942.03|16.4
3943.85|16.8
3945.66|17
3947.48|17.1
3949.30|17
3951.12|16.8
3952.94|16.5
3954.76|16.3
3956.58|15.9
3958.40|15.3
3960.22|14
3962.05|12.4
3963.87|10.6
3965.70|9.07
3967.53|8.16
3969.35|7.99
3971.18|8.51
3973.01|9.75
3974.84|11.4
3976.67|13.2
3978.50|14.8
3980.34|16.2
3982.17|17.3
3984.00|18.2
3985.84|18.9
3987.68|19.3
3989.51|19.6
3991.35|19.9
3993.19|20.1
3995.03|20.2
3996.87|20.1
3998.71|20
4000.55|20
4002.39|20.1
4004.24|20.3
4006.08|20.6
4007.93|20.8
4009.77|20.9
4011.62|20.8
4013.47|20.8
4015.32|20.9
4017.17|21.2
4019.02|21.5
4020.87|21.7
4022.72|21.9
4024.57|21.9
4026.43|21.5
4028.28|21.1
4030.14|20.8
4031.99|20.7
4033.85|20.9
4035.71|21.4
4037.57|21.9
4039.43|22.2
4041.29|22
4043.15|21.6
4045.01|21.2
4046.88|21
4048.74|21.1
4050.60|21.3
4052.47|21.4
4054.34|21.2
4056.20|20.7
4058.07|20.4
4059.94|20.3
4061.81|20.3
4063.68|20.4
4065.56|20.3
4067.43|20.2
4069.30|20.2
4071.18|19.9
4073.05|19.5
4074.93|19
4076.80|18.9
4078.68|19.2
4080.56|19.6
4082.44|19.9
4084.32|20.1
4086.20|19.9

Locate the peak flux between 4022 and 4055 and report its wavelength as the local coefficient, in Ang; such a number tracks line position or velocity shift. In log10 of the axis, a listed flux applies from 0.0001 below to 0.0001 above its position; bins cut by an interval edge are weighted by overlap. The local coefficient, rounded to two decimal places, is 4039.43 Ang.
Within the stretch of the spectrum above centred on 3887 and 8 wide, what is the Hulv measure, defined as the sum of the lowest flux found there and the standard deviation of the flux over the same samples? 11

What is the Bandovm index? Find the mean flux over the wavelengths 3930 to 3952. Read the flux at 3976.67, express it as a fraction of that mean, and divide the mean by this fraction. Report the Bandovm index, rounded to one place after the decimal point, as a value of 16.7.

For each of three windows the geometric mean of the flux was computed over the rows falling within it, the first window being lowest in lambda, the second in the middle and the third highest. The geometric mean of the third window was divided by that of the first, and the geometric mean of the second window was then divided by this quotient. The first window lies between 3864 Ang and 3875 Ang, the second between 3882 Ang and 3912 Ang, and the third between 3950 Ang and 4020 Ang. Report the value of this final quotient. 14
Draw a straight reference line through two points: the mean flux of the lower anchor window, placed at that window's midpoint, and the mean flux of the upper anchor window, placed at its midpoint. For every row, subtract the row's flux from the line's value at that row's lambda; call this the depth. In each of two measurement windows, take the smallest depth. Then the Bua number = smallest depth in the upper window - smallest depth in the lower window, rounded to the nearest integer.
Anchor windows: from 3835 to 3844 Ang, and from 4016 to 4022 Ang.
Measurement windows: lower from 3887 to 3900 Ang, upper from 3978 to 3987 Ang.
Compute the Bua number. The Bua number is 2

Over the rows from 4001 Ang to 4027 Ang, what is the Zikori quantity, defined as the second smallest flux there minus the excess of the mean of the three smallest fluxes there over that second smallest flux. 20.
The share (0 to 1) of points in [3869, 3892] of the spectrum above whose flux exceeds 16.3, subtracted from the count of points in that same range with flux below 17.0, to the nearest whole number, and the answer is 13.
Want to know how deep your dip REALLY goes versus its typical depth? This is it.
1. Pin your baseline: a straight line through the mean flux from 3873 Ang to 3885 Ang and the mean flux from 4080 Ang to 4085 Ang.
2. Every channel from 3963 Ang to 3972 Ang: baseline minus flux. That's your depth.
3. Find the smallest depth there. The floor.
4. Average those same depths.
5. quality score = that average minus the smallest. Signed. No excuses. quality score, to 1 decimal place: 1.8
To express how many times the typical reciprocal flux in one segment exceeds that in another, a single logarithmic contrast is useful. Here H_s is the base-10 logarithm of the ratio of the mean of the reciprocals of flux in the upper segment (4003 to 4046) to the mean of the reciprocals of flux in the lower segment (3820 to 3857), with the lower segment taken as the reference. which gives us -0.234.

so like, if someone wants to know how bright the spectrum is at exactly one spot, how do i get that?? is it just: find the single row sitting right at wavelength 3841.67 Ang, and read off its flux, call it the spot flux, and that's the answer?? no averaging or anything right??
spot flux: 12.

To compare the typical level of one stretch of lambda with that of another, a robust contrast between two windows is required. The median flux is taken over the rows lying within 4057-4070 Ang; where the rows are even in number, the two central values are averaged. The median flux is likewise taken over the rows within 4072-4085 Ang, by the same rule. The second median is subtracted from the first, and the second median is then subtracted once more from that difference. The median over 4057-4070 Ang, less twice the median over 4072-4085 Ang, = -19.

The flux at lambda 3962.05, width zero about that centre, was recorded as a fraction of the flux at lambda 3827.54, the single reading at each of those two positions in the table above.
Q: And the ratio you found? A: 1.08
